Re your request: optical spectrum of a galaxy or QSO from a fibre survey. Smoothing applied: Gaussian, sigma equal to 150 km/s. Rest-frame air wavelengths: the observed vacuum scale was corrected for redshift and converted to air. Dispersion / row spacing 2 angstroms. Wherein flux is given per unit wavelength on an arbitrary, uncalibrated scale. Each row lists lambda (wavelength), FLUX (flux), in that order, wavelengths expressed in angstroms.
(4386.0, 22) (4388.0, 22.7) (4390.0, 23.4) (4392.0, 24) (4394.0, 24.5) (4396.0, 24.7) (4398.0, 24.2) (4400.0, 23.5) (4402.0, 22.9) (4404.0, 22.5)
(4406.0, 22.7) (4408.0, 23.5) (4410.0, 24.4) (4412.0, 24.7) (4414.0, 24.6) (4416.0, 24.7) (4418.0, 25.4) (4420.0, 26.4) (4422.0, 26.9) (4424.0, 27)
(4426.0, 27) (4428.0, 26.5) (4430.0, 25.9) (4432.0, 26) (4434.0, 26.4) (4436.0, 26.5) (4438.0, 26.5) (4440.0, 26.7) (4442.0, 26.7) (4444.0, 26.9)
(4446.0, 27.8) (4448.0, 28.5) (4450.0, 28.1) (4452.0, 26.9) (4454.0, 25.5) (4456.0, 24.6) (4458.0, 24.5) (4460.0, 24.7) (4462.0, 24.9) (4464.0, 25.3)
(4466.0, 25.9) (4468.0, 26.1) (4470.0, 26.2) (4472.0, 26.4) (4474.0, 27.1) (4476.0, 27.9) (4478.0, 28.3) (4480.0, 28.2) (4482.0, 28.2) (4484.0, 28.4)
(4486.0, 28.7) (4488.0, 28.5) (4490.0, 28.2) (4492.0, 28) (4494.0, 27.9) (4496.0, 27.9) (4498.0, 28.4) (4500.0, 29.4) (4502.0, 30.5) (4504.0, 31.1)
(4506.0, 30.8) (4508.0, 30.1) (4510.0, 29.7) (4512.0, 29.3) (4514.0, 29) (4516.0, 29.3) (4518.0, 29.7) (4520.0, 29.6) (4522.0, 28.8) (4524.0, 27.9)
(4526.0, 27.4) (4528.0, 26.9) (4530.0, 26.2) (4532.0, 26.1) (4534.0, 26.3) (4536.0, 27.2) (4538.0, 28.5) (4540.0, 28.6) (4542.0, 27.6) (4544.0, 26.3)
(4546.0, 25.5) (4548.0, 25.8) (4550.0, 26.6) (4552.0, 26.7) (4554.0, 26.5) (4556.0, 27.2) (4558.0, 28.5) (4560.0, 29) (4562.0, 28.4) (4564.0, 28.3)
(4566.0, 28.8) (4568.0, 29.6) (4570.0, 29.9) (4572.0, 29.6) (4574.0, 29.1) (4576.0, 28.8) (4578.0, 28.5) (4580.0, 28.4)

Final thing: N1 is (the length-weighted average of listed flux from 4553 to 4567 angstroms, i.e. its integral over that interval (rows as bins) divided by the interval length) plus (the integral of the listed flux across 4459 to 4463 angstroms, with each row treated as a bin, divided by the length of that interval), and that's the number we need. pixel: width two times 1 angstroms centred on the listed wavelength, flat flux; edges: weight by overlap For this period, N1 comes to 52.9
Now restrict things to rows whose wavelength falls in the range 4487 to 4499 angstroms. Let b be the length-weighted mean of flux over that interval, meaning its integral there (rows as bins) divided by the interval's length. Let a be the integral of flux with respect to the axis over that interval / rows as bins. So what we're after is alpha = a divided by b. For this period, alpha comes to 12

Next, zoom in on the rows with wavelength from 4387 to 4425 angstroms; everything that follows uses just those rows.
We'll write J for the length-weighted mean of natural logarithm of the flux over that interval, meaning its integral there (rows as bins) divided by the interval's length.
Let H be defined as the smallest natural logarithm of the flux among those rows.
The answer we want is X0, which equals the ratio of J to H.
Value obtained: 1.02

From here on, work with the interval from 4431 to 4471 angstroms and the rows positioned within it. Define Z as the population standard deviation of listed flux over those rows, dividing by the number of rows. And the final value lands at 1.1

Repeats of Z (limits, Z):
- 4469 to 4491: 0.8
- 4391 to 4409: 0.8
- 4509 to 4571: 1.3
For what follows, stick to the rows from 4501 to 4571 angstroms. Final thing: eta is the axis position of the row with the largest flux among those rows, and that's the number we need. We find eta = 4504.0 angstroms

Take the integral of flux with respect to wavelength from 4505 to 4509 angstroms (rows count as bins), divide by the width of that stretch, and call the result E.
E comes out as 30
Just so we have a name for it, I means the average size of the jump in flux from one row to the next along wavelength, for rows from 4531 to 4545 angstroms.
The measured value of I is 0.8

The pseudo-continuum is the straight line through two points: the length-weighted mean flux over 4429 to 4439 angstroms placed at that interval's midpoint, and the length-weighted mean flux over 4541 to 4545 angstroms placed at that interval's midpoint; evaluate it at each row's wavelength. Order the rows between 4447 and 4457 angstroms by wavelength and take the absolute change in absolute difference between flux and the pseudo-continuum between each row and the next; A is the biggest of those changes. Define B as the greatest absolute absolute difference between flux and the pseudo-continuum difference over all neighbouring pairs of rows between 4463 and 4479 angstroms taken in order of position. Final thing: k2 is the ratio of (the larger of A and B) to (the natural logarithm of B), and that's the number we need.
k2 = -5.1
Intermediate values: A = 1.2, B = 0.79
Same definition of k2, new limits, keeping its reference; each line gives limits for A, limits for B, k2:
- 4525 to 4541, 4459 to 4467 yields -2.4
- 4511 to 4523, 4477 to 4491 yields -0.7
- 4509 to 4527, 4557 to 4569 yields -3.8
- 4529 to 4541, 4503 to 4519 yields -3.8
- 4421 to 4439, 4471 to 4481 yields -3.3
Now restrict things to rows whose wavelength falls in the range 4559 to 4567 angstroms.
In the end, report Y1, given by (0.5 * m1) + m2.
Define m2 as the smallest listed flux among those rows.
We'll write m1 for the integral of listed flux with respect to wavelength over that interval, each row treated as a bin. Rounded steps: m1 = 229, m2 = 28.3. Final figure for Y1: 143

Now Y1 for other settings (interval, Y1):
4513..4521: 147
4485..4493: 141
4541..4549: 131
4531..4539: 134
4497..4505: 148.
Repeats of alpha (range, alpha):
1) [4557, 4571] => 14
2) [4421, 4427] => 6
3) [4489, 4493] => 4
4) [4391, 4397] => 6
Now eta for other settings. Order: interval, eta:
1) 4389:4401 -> 4396.0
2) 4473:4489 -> 4486.0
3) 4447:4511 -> 4504.0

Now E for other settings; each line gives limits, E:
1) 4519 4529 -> 28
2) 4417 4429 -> 27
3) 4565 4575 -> 29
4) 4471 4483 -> 28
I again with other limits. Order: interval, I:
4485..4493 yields 0.2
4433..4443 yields 0.1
